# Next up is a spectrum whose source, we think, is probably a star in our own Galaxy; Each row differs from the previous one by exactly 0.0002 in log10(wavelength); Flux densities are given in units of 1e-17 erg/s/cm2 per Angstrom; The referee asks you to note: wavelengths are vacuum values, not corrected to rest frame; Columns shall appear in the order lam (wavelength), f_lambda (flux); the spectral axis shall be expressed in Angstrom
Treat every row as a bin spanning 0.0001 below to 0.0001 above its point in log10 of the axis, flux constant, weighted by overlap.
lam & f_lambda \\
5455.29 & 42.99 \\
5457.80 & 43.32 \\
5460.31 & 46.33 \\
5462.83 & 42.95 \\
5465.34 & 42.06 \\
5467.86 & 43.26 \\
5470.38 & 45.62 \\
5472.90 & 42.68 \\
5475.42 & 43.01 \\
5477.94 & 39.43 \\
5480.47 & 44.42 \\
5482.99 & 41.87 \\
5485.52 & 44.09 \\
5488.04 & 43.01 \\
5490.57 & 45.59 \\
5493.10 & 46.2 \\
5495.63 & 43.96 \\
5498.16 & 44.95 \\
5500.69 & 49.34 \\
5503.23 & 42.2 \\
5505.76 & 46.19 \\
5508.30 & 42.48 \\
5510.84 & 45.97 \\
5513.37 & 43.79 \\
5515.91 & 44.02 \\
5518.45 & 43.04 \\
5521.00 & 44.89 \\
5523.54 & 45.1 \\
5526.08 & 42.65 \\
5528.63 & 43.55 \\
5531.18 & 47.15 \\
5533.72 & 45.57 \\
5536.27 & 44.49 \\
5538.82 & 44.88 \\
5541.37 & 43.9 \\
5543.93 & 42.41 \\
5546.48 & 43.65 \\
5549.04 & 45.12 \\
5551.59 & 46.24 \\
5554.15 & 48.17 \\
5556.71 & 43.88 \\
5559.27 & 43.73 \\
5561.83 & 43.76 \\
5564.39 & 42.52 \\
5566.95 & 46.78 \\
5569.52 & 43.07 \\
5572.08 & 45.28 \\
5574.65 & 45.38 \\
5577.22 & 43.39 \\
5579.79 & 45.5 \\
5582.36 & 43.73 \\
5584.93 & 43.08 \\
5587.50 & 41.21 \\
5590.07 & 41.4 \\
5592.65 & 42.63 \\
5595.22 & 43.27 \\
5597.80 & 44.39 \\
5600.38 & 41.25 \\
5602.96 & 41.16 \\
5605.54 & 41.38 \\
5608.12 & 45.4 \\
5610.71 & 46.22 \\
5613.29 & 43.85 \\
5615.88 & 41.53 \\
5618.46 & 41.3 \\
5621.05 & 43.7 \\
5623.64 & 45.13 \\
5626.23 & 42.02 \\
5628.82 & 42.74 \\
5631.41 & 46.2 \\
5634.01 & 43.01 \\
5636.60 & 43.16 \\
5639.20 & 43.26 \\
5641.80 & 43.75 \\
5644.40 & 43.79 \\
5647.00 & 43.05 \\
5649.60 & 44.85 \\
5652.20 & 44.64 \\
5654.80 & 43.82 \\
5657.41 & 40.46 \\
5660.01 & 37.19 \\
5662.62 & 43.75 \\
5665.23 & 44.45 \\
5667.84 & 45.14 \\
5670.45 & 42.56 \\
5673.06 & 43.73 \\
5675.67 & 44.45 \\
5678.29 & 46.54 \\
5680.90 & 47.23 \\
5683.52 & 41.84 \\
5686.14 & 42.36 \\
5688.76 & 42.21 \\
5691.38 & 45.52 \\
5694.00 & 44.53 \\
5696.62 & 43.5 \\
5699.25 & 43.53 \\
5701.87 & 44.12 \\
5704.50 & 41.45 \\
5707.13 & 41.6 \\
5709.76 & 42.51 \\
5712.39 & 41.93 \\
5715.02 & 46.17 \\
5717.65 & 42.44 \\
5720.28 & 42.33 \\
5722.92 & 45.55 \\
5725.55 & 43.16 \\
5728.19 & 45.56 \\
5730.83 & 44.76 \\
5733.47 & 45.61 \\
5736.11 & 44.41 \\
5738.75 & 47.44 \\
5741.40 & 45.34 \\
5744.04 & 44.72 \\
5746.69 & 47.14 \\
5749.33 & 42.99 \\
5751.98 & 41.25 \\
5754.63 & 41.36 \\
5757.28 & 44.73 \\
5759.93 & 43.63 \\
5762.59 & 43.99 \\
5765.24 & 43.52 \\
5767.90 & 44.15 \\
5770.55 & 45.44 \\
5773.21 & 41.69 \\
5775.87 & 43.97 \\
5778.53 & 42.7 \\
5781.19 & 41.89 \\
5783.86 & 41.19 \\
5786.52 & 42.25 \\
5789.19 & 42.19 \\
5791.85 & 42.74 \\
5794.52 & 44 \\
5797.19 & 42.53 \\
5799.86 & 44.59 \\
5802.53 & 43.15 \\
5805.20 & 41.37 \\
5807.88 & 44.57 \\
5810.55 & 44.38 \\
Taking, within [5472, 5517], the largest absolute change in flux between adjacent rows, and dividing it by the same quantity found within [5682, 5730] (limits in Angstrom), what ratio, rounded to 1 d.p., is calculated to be 1.7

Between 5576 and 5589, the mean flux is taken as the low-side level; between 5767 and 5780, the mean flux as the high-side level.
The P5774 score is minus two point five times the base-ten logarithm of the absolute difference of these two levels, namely 1.7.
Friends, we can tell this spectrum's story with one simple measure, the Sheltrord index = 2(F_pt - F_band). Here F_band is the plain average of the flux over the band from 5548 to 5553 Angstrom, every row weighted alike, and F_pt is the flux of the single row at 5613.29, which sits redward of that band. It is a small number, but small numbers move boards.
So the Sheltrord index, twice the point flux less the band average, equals -4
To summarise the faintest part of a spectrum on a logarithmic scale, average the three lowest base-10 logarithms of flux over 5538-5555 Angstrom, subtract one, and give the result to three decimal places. 0.637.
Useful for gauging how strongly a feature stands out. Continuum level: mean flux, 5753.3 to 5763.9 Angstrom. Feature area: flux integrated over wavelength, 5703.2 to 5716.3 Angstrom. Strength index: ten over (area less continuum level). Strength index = 0.019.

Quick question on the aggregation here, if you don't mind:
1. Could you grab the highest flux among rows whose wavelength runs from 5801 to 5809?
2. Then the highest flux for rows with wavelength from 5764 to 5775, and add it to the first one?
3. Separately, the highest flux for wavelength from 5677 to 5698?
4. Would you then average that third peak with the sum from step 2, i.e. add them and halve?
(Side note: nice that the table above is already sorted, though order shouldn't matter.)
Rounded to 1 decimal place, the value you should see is 68.6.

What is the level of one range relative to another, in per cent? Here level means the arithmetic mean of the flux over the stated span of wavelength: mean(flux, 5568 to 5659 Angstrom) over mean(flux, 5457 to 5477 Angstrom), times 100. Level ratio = 99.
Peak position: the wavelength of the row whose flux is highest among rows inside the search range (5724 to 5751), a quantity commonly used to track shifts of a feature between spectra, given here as 5738.75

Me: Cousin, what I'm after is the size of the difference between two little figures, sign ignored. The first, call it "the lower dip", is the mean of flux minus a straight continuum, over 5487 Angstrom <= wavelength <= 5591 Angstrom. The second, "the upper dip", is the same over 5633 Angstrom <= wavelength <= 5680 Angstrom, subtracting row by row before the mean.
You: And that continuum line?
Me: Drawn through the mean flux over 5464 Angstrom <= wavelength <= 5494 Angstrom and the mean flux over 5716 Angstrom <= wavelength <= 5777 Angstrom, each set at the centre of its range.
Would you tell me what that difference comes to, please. 1.3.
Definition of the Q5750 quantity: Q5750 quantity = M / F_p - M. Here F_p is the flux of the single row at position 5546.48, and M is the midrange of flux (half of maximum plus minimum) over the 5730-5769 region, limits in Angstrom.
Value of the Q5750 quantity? -43.3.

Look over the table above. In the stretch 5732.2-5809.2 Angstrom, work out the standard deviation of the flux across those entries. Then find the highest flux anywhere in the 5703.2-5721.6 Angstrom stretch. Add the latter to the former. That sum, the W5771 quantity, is 47.8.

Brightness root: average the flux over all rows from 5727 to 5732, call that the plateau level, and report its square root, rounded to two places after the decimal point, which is 6.72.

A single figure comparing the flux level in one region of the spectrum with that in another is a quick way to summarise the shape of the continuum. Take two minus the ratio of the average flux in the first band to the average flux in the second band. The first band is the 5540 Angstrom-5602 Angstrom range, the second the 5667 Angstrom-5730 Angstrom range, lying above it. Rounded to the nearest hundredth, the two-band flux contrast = 1.00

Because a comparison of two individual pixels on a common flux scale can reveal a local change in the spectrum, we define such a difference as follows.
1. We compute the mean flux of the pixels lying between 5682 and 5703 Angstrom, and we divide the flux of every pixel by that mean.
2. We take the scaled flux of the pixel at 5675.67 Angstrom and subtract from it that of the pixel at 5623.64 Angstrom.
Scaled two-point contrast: -0.02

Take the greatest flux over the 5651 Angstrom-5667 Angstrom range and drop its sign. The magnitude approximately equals 44.6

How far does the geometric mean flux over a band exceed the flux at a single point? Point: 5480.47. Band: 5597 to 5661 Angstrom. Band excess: -1.4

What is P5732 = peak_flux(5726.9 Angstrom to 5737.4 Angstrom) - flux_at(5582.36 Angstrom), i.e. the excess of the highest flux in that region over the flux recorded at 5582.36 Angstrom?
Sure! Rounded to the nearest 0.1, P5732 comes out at 1.9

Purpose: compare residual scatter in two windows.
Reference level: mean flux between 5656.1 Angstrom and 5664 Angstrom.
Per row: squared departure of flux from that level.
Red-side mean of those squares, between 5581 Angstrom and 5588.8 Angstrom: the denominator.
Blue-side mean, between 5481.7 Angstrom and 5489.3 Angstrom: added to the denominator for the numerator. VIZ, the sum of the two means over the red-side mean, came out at 2.2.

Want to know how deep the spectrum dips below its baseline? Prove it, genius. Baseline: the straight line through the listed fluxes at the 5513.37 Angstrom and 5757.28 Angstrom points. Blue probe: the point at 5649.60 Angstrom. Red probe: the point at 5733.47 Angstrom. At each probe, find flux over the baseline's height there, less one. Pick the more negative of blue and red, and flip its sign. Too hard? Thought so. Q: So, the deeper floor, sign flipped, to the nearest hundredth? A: -0.01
